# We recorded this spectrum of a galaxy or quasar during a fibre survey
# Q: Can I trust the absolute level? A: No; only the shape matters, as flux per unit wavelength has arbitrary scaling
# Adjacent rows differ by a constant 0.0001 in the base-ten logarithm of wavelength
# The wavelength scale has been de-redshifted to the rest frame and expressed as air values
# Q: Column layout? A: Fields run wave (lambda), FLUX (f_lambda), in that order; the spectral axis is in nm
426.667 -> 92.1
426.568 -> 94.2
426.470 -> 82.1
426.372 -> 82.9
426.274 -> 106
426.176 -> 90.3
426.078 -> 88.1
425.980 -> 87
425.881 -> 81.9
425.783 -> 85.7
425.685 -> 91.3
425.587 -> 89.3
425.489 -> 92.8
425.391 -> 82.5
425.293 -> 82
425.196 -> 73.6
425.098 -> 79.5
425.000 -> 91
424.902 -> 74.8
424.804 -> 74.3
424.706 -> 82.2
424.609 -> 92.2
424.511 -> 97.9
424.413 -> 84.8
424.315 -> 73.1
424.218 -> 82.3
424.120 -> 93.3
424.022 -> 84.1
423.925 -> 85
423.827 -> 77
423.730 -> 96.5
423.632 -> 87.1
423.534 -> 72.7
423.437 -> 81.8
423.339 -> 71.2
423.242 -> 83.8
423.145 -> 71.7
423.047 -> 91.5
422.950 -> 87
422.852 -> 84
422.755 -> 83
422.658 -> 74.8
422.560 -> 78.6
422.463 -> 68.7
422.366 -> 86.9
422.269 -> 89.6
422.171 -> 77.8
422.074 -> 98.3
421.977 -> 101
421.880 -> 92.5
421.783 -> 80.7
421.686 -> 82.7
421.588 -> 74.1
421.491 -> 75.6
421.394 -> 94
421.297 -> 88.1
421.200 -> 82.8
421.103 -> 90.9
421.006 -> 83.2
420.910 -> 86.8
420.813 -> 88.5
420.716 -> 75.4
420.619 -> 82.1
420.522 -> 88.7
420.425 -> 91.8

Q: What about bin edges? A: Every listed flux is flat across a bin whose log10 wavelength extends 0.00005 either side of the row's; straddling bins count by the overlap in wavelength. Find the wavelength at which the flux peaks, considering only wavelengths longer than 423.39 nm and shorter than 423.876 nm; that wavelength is 423.730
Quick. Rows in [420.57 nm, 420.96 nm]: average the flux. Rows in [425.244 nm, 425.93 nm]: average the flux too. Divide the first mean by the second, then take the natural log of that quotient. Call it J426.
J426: -0.04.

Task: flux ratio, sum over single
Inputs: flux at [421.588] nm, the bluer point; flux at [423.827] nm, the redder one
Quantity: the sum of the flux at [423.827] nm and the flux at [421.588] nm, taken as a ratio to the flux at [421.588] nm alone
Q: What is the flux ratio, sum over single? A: 2.04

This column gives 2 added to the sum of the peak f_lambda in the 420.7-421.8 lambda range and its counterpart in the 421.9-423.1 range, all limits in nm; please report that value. 197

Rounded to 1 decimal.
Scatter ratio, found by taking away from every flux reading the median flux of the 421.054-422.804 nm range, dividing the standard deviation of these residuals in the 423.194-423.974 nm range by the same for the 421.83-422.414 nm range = 1.0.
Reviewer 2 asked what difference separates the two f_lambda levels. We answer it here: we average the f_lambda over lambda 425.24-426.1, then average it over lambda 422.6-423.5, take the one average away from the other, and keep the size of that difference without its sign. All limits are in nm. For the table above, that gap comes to 5.8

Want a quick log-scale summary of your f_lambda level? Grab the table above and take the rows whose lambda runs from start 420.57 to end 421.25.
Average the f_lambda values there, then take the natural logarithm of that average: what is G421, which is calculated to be 4.43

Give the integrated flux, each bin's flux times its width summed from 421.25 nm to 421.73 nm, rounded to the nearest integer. 40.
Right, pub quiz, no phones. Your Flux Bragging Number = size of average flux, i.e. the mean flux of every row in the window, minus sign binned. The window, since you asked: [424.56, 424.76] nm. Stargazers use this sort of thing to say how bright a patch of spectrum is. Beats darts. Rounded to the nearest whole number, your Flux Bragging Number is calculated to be 87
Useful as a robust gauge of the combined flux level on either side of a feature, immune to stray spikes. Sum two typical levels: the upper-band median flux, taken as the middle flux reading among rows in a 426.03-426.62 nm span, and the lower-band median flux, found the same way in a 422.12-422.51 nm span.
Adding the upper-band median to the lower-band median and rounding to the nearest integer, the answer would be 172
